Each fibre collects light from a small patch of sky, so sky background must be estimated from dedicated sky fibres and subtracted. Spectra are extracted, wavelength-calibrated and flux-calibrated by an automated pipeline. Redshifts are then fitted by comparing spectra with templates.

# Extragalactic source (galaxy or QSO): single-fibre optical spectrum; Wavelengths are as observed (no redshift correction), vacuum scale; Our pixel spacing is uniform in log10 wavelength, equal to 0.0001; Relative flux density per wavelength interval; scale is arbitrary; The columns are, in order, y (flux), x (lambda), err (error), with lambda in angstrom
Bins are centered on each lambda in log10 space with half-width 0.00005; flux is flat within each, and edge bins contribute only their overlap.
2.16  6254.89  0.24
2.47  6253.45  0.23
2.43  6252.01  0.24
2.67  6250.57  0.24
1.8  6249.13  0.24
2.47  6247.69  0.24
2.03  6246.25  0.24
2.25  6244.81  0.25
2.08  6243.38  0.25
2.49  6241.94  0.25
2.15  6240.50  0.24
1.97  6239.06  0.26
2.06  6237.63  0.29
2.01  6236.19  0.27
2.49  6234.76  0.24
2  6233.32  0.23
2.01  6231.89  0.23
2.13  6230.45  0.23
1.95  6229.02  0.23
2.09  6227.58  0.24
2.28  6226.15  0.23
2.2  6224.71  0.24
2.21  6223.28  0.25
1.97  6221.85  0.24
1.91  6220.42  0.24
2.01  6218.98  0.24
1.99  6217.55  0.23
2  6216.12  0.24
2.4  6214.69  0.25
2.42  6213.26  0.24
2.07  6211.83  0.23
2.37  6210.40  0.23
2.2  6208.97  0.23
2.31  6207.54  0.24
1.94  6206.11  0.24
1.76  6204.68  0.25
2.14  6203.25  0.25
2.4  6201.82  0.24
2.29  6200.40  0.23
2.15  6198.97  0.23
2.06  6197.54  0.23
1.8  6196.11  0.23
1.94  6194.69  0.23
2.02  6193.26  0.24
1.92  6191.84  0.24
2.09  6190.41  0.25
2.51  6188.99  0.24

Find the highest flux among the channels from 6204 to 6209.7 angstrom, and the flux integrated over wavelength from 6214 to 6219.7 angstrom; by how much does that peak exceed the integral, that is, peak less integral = -9.7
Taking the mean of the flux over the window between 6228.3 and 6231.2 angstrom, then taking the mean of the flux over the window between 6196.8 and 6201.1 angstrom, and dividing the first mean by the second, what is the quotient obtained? 0.94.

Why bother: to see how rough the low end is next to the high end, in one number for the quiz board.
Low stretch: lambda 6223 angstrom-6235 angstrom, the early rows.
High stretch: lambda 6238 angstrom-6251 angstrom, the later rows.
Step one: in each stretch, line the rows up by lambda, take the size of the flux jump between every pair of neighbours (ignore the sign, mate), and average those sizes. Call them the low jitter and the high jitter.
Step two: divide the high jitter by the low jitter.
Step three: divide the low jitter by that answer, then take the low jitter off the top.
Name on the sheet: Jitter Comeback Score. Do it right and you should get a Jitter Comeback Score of -0.10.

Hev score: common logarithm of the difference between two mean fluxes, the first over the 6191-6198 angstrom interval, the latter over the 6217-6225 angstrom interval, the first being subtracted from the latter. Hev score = -1.0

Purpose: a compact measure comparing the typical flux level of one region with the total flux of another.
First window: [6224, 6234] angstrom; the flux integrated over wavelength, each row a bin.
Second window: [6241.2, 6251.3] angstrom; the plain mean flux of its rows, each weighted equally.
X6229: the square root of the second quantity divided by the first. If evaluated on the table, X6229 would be 0.328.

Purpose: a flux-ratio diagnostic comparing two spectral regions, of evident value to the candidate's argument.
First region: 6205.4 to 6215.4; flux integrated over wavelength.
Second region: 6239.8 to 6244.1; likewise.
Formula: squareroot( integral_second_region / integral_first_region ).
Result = 0.66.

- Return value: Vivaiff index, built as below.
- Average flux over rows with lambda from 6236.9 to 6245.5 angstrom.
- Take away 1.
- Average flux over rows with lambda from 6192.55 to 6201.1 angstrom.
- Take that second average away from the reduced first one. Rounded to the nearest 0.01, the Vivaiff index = -0.88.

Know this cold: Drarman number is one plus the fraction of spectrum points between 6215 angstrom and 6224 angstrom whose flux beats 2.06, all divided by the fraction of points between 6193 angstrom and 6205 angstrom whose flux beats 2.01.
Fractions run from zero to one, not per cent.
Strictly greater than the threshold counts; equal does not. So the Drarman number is 1.75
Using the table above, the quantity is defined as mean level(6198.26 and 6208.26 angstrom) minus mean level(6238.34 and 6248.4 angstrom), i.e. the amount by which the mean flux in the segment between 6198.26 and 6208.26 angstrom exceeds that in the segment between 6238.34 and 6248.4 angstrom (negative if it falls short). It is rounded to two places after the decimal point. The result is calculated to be -0.06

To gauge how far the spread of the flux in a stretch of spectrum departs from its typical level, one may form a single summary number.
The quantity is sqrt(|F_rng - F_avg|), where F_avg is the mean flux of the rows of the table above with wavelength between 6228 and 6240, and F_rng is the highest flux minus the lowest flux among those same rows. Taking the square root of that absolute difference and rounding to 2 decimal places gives 1.24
